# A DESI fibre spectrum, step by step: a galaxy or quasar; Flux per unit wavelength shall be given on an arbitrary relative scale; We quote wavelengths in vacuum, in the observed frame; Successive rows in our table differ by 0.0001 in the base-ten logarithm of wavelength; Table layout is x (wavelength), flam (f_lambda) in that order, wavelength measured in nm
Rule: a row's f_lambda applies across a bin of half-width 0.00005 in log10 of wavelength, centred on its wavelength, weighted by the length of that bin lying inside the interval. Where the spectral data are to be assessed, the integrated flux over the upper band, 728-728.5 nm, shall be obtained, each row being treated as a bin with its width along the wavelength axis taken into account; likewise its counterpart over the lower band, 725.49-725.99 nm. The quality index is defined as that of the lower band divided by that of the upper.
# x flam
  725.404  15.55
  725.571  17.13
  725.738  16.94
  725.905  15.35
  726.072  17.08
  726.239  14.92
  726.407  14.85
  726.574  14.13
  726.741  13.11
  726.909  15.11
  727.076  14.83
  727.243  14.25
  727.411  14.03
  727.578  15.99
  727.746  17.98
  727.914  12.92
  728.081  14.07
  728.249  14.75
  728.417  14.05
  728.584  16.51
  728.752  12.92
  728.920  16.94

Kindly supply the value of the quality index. 1.15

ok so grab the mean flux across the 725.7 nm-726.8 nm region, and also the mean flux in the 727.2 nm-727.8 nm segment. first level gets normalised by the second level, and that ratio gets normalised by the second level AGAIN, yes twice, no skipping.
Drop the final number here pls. 0.063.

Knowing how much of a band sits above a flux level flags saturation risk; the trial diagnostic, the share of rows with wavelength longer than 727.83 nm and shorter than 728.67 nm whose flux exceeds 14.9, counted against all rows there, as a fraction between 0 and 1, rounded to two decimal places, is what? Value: 0.20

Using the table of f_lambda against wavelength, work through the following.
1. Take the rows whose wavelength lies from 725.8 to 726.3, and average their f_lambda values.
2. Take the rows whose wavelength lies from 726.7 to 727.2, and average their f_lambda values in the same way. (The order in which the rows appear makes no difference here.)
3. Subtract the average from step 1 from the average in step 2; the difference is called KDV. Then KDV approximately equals -1.4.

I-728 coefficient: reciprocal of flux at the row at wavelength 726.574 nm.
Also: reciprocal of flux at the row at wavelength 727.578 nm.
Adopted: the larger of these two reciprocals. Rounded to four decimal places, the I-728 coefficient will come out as 0.0708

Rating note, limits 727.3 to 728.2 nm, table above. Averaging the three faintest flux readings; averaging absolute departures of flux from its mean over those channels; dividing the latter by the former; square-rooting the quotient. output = 0.341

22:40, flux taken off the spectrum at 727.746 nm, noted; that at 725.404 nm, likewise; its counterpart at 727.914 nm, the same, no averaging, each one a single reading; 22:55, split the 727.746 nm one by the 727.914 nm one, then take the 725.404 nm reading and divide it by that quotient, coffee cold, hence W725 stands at 11.2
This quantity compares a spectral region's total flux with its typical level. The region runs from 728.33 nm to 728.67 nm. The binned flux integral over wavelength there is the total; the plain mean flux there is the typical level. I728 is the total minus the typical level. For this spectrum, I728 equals -10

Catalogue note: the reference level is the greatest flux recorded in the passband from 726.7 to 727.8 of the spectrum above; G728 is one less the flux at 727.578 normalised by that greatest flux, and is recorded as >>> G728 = 0.111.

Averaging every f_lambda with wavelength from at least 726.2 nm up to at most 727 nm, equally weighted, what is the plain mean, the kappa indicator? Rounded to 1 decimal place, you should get 14.4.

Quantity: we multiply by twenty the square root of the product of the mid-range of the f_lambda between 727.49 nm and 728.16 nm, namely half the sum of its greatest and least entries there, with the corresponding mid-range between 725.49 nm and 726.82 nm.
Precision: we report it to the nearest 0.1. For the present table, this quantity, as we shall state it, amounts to 305.7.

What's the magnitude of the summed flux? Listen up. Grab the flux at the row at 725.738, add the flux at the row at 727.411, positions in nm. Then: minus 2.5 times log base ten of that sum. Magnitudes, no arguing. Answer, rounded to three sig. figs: -3.73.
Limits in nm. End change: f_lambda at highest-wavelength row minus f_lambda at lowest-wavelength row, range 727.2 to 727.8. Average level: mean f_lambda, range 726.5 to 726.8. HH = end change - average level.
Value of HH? -9.9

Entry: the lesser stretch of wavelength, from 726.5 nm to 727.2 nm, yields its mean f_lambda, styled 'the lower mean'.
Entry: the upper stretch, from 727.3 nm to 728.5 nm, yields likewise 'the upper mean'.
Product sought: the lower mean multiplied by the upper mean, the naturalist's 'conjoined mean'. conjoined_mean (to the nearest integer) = 212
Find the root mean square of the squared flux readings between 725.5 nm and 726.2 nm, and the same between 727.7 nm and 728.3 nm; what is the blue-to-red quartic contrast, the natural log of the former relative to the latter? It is 0.17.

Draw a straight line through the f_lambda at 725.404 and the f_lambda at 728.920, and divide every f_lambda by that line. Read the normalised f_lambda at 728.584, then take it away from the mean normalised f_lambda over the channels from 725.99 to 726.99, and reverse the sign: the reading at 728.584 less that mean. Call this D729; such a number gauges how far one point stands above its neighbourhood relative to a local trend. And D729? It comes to 0.052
